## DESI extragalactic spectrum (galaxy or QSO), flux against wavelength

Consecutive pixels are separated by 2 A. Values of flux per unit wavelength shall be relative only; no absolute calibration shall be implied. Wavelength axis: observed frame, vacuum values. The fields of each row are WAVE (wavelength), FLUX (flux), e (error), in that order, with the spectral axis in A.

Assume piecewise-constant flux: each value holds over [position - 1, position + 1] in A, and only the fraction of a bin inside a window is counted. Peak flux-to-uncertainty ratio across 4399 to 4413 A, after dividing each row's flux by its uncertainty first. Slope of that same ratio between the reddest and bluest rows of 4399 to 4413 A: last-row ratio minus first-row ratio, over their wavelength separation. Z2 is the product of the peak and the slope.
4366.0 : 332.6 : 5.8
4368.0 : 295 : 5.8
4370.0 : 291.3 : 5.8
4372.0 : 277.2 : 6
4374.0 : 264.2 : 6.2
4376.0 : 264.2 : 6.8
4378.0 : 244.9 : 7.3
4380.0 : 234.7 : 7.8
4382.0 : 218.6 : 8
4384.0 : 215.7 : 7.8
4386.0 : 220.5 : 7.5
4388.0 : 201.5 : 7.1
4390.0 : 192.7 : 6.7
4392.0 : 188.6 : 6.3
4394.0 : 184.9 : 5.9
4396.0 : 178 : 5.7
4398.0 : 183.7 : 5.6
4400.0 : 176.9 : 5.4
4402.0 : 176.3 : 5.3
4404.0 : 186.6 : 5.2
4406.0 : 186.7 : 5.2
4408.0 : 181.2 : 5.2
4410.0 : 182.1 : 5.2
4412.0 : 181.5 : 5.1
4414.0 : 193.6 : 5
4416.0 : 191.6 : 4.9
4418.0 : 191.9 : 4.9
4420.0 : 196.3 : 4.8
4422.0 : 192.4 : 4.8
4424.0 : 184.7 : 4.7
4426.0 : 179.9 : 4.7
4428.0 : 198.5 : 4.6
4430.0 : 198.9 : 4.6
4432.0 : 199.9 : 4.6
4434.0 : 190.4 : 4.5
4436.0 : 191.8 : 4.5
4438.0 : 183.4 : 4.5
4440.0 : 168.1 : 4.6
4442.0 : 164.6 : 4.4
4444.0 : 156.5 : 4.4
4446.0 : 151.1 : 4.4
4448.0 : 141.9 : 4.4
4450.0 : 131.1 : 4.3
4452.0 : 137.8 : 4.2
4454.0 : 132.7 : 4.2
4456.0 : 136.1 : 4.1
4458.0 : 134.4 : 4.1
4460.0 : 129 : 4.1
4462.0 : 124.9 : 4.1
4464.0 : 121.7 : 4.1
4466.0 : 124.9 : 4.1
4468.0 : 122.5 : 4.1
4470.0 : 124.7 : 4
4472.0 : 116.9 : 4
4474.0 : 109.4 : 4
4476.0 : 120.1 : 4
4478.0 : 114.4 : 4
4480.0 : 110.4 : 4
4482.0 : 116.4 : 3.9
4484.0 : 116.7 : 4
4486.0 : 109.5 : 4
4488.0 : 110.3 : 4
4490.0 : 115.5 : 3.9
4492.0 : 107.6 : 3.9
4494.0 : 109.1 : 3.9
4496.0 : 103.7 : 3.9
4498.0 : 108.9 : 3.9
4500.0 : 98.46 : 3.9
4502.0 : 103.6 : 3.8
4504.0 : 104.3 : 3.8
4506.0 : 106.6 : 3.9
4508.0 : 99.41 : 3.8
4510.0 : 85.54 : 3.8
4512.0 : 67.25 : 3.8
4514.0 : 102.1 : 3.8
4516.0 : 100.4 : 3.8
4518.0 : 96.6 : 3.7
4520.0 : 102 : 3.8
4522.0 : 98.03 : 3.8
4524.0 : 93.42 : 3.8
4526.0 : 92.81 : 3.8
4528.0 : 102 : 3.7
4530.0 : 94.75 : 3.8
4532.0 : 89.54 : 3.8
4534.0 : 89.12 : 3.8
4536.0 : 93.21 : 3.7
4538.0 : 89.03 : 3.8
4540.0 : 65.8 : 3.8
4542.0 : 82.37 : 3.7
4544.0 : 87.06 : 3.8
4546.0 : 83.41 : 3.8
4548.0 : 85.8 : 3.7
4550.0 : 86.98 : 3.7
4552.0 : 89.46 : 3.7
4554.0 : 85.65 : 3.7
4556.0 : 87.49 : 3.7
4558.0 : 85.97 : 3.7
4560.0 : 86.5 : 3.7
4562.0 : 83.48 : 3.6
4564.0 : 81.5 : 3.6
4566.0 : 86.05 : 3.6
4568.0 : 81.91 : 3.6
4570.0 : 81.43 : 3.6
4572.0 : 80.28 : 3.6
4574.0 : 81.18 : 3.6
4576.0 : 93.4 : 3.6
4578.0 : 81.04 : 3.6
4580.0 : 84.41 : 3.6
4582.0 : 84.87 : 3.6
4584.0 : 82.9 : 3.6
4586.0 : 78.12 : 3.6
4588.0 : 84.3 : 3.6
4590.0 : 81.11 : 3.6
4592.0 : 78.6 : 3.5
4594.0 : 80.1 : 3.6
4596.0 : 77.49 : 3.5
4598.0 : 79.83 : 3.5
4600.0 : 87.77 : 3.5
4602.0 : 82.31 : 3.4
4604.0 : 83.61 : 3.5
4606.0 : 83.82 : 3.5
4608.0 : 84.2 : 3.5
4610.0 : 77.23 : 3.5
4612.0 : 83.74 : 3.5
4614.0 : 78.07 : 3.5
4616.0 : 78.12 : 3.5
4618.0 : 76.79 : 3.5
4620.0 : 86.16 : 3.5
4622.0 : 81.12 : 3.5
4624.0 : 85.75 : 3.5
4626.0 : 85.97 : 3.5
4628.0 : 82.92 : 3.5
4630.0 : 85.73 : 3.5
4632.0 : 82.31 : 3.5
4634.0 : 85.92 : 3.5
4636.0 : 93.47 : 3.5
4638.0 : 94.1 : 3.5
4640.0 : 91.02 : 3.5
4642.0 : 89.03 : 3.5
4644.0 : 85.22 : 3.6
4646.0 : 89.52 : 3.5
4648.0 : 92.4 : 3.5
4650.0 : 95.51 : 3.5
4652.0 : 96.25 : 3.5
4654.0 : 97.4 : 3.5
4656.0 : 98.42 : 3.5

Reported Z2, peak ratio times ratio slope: 8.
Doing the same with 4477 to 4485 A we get 3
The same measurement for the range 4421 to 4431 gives 17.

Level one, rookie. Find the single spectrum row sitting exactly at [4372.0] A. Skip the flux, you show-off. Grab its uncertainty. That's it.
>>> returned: 6.0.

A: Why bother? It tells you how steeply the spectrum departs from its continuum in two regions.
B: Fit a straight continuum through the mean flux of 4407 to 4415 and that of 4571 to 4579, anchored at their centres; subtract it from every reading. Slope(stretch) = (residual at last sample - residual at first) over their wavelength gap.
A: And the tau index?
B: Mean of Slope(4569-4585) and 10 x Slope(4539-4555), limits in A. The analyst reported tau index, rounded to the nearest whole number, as 11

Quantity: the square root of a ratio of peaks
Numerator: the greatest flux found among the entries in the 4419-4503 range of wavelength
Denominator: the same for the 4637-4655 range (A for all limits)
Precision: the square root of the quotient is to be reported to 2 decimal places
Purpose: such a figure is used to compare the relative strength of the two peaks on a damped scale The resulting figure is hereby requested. 1.43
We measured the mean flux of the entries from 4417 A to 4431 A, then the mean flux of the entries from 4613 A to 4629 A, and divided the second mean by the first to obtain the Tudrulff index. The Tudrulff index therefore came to 0.43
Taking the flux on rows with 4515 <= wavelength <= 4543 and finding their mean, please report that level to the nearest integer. 92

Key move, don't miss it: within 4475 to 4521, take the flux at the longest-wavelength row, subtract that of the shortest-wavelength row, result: -18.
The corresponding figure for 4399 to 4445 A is -20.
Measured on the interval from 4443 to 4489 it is -46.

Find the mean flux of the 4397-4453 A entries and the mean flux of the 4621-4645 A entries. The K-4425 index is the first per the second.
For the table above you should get 2.06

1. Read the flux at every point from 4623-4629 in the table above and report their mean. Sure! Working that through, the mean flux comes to 85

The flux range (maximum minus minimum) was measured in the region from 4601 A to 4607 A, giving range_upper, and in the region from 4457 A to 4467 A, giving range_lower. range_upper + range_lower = 14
